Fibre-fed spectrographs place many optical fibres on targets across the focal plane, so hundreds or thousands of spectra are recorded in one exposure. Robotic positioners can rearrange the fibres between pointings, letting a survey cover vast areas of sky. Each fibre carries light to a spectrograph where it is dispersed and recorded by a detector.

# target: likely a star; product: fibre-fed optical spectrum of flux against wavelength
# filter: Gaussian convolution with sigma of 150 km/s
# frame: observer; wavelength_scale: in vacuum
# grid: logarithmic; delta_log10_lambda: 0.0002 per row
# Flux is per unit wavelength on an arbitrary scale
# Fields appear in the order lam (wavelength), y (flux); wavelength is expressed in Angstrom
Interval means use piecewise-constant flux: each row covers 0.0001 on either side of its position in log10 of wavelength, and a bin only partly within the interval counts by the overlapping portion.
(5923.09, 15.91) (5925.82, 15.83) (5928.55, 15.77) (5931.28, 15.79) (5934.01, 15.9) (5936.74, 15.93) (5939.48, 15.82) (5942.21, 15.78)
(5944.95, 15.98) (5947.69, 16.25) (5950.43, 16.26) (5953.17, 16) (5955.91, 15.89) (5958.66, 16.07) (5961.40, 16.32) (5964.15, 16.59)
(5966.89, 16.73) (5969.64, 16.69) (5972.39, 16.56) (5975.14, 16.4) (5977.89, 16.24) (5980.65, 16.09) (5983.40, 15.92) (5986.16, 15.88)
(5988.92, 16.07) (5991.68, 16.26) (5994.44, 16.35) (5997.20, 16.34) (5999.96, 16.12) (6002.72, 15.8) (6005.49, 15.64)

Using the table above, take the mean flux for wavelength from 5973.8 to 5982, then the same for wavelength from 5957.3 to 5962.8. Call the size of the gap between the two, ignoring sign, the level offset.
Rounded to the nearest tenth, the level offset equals 0.0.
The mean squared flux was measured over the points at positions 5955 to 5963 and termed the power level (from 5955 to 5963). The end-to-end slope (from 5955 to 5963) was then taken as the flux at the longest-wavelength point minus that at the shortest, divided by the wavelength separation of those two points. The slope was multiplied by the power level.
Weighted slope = 20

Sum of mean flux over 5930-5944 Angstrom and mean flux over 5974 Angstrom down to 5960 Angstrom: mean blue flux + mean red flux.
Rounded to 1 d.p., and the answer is 32.4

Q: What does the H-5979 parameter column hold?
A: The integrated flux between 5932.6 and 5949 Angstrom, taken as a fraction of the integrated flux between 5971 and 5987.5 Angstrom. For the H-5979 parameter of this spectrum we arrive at 0.979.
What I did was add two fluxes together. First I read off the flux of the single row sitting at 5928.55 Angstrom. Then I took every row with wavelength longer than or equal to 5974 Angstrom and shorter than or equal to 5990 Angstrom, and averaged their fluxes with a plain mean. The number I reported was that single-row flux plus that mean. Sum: 31.9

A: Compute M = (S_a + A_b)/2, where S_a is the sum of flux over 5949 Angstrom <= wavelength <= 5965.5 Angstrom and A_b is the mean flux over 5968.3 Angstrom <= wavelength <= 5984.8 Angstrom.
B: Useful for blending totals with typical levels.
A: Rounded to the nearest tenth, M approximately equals 56.7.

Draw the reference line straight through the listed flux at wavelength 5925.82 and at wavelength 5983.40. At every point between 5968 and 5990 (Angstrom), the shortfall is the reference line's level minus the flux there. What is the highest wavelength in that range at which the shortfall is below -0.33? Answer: 5975.14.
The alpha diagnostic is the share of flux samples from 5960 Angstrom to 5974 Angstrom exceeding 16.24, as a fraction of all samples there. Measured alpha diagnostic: 1.0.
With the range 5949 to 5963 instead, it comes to 0.4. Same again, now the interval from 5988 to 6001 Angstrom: 0.6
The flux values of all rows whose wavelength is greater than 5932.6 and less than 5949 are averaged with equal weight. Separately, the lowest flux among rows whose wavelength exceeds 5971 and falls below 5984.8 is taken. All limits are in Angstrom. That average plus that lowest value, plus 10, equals 41.9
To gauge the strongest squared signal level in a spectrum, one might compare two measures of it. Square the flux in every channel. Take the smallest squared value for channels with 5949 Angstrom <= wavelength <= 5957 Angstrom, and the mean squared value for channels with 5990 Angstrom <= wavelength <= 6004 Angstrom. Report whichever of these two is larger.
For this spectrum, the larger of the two 262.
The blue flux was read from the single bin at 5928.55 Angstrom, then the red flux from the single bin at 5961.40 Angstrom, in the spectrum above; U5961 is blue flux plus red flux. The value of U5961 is 32.09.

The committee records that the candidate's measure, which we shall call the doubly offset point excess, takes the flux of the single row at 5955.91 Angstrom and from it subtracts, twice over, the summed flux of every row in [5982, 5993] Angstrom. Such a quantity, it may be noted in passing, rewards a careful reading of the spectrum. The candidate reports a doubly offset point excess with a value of -112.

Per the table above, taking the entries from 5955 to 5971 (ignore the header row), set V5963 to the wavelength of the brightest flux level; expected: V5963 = 5966.89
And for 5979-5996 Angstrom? 5994.44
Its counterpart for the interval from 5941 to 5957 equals 5950.43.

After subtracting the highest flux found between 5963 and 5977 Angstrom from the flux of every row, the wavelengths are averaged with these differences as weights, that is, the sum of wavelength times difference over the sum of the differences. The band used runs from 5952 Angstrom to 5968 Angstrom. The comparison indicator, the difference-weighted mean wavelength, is 5957.1 Angstrom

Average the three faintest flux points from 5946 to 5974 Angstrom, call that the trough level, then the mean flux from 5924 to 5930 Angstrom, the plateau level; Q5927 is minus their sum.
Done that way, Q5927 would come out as -31.8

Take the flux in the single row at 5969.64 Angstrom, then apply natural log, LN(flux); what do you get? 2.81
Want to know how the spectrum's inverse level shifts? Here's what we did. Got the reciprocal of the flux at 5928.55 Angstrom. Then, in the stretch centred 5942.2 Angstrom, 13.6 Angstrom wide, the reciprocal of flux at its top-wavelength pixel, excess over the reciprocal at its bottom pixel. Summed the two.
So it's 0.0622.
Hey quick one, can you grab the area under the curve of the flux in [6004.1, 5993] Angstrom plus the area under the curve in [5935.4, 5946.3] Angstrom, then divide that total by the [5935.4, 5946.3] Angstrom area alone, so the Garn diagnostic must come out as 2.0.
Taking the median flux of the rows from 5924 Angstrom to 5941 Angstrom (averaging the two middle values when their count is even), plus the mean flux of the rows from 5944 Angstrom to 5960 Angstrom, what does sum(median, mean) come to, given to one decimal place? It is 31.9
